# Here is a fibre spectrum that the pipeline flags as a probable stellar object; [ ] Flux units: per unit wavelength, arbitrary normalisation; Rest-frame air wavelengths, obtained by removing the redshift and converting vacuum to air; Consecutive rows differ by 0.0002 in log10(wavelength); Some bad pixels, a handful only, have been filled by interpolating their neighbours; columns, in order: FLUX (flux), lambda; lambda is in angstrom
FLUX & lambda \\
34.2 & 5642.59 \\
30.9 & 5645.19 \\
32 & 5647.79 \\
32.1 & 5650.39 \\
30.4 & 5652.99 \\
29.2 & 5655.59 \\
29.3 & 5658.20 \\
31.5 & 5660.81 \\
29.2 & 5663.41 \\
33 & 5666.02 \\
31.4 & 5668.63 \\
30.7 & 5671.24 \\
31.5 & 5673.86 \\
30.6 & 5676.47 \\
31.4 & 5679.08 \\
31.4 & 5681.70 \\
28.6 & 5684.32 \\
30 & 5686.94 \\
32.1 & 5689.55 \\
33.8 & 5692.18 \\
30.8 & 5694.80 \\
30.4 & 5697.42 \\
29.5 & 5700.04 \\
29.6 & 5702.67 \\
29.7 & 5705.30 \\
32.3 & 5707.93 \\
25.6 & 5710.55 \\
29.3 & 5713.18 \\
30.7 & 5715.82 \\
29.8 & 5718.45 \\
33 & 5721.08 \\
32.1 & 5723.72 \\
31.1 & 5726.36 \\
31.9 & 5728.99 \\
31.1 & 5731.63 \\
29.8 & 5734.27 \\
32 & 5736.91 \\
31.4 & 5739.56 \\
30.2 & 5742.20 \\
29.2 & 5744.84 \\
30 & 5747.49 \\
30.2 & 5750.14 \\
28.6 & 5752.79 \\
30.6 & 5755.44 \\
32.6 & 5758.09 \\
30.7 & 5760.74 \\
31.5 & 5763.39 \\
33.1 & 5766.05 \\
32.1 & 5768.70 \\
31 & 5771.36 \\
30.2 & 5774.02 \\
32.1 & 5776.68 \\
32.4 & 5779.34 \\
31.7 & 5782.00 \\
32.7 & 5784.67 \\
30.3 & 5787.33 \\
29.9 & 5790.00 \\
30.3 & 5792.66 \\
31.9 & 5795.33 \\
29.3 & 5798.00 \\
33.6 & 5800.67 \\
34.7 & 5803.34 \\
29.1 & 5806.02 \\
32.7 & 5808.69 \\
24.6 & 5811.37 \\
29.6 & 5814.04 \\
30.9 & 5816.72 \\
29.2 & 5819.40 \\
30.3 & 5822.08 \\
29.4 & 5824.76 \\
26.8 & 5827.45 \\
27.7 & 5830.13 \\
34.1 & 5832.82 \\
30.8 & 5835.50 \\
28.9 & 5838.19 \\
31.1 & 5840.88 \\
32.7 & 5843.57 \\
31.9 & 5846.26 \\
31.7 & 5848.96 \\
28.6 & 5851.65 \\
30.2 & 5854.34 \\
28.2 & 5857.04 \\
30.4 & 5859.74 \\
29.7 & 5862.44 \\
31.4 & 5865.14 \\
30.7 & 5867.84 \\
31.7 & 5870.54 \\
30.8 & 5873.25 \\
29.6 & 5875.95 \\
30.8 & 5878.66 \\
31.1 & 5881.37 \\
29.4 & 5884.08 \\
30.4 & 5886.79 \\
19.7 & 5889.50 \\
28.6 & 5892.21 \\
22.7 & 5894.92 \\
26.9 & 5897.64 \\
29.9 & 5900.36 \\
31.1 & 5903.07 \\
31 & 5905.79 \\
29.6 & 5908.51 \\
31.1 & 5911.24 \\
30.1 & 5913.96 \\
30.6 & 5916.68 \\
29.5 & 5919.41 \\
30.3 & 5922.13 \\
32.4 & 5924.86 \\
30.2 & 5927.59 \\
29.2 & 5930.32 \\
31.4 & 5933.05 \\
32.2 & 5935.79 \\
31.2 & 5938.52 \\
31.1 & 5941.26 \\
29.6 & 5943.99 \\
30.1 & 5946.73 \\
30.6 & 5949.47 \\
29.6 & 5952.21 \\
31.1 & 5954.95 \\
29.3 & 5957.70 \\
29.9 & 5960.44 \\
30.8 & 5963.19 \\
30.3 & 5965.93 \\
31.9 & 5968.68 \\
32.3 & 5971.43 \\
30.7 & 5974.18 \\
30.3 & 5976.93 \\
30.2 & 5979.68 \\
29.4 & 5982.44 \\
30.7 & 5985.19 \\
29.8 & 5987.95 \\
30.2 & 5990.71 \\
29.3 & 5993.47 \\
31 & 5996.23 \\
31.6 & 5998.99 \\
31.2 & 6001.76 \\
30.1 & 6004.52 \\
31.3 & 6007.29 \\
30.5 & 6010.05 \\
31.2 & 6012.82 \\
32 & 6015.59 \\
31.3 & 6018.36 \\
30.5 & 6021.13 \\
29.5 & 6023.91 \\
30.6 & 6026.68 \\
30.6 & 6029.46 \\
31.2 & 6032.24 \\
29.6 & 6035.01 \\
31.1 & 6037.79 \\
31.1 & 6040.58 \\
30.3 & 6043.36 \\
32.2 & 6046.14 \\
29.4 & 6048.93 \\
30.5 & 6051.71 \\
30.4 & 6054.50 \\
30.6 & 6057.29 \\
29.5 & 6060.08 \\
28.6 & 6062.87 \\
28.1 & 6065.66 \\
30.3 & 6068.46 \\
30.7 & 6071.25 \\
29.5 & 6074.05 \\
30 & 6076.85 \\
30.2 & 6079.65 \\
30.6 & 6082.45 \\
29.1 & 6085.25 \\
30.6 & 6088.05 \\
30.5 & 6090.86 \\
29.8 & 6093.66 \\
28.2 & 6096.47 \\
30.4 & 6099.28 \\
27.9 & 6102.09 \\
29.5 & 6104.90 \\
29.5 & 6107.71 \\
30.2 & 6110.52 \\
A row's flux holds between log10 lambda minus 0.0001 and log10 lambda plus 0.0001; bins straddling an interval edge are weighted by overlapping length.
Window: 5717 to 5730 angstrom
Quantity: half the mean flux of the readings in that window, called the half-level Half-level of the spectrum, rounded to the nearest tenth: 15.8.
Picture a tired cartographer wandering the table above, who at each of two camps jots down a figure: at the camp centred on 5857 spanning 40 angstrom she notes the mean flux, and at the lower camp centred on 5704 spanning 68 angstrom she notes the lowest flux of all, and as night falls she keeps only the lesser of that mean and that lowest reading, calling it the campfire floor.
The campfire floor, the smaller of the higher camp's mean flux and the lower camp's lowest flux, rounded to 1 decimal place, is 25.6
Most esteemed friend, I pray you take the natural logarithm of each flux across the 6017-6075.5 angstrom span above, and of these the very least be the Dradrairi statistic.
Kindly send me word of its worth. 3.34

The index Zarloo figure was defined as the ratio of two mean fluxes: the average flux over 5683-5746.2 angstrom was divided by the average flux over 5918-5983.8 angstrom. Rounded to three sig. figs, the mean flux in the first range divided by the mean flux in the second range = 1.00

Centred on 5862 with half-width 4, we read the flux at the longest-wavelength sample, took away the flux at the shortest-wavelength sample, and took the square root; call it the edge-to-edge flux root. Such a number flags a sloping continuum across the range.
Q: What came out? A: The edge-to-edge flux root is 1.0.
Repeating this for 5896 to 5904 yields 2.0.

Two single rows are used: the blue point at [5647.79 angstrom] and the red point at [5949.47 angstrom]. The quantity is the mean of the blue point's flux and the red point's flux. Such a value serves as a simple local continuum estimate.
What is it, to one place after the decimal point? 31.3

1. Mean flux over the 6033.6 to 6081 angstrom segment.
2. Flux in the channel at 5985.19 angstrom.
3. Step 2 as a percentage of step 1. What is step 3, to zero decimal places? 102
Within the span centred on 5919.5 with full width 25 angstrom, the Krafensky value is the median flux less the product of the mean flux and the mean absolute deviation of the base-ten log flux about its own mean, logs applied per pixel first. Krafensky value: 29.9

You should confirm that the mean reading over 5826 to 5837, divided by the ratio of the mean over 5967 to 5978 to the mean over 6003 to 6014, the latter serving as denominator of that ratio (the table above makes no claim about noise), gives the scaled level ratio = 29.3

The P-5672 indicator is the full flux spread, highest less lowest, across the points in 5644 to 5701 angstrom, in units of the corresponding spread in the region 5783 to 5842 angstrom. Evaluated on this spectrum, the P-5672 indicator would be 0.5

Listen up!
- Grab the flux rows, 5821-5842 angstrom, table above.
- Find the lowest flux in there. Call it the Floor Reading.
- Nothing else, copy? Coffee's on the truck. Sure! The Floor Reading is 26.8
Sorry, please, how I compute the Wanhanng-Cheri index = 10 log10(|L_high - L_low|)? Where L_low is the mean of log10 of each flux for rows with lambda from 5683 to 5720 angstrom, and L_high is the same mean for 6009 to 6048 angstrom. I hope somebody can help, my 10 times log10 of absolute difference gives -20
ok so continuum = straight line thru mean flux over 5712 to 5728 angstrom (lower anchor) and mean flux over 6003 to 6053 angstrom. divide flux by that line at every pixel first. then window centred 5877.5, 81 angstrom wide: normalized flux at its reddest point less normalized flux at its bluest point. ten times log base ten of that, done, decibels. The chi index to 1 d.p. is -12.4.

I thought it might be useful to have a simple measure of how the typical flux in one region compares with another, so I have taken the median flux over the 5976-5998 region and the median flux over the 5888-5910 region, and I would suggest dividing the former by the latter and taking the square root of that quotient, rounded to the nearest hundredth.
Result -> 1.02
